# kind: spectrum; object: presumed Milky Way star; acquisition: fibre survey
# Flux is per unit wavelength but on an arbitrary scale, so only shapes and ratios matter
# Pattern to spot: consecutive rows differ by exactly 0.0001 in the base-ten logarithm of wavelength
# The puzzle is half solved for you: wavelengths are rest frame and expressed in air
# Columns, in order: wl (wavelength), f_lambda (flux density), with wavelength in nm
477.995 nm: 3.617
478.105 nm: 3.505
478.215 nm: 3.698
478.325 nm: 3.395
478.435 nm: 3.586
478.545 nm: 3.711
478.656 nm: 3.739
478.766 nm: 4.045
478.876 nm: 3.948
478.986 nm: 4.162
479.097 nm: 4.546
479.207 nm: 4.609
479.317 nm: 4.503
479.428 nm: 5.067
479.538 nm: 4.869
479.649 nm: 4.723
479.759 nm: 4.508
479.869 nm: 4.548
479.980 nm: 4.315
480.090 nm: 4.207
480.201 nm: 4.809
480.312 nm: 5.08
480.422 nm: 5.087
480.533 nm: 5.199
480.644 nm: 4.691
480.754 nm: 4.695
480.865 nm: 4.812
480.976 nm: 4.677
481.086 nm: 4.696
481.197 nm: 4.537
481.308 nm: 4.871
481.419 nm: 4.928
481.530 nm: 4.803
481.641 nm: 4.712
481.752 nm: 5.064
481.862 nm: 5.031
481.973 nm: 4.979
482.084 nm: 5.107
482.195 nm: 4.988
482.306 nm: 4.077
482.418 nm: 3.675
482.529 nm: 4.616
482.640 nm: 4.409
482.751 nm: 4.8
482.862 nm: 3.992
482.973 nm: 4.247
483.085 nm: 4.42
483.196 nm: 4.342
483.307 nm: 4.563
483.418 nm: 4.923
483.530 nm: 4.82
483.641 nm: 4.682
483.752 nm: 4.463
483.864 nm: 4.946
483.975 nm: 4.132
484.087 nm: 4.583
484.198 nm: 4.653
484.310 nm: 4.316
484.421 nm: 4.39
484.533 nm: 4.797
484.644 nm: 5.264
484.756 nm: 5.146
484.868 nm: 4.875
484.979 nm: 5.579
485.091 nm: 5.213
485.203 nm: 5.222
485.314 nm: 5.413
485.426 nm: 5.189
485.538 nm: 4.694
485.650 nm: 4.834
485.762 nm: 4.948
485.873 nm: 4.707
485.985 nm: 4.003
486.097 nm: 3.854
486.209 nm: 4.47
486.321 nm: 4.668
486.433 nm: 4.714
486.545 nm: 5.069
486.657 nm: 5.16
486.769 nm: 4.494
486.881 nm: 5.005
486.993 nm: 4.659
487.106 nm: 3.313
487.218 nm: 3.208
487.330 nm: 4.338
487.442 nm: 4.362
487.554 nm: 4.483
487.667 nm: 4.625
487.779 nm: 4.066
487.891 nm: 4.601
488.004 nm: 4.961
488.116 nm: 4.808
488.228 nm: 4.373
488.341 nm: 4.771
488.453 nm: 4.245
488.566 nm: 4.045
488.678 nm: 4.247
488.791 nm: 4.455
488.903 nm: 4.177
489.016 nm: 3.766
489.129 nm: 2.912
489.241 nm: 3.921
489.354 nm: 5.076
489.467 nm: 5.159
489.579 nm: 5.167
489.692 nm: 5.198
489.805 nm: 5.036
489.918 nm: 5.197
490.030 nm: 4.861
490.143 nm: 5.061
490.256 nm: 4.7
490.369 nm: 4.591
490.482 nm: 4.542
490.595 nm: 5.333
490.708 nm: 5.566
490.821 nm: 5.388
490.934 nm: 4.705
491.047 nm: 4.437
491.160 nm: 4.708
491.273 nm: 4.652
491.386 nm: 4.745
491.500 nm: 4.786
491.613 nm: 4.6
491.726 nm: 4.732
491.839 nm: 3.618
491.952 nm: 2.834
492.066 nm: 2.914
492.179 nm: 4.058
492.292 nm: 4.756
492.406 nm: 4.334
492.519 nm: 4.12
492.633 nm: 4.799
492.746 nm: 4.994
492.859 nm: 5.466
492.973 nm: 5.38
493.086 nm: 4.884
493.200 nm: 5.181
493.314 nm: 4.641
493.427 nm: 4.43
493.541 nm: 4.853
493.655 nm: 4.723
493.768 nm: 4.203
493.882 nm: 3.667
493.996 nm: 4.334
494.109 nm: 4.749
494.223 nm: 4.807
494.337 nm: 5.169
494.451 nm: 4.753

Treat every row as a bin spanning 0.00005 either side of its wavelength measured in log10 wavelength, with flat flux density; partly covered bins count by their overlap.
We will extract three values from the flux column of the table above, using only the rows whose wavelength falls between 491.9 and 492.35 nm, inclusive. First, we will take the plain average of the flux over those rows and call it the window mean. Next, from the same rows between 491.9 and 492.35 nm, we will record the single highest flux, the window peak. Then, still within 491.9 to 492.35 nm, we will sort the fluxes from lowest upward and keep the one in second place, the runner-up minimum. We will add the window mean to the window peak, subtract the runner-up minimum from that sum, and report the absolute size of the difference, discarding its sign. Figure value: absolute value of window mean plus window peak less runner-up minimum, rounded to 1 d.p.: 5.5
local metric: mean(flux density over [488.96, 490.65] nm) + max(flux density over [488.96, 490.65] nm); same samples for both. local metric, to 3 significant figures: 10.0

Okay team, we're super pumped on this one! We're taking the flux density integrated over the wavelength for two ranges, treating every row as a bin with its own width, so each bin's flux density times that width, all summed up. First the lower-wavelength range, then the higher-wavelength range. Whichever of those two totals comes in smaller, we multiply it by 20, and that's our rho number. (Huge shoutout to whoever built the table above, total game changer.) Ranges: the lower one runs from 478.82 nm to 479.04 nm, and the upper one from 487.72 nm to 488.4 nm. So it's 17.9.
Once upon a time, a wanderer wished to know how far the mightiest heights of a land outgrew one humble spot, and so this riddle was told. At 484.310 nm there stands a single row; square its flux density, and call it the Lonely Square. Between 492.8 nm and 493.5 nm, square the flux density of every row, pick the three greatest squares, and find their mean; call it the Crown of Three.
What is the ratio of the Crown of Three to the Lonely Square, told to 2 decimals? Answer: 1.53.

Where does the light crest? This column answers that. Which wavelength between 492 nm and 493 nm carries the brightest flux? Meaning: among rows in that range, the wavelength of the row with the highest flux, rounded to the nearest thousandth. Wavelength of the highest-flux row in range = 492.859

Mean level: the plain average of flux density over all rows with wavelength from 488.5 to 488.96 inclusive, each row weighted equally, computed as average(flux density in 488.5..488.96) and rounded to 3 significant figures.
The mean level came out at 4.23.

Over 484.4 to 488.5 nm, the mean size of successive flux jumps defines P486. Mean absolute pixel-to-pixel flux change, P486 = 0.37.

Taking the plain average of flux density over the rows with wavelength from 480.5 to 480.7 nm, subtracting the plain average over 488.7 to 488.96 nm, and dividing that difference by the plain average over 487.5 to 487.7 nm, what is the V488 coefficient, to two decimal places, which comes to 0.14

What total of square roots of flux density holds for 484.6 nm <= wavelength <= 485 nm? 9.1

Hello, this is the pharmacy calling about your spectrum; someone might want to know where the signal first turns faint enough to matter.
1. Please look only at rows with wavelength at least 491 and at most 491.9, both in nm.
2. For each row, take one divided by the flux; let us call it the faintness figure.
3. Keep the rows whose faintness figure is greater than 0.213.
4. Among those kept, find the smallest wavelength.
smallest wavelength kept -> 491.047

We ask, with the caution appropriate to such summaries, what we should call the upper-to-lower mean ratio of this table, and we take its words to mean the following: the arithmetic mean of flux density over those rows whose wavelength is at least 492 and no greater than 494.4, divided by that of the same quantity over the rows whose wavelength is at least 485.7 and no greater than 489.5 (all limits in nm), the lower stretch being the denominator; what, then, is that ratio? 1.04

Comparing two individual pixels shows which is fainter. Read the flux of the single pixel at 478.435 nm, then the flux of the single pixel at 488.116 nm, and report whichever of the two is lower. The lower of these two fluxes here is 3.59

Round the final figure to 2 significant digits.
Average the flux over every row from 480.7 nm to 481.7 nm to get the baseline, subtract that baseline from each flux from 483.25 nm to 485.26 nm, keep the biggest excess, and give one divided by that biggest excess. 1.2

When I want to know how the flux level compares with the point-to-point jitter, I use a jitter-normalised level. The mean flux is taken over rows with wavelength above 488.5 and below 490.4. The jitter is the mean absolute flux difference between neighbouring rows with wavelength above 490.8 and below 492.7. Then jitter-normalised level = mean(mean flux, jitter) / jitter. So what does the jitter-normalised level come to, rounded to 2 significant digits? 5.8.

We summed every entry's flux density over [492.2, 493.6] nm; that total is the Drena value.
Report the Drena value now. 57.8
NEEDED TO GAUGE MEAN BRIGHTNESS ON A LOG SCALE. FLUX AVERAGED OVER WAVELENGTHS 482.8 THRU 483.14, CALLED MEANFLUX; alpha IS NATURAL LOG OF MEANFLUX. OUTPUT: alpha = 1.44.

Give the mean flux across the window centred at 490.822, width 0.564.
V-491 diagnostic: 5.1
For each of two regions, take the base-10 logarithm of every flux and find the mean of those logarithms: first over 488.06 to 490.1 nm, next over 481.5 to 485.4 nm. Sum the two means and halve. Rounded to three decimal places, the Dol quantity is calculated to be 0.662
